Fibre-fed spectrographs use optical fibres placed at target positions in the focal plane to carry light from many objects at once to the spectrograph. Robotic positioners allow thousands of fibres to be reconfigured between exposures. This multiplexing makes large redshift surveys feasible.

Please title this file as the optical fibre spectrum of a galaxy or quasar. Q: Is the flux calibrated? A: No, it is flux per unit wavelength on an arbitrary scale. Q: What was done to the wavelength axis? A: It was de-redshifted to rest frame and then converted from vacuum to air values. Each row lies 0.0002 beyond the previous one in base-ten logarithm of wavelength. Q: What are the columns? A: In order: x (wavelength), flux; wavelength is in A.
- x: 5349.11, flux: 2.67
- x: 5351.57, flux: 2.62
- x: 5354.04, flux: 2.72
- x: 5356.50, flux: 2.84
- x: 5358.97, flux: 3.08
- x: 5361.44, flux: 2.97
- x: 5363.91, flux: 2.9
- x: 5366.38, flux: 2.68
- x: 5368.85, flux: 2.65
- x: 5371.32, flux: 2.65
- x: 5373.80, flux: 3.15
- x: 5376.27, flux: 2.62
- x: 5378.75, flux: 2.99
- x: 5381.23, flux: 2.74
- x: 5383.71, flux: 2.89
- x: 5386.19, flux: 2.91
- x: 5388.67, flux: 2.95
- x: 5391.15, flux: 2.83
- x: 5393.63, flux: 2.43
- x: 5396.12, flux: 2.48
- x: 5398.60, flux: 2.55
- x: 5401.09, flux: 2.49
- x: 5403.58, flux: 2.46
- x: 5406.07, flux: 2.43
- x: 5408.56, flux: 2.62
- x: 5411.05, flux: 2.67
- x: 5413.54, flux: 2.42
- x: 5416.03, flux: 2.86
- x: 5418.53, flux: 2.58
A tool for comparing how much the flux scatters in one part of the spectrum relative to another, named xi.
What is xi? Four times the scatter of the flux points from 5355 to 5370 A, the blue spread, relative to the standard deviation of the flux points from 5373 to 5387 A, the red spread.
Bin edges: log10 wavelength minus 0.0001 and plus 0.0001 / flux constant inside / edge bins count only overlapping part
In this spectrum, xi 3.58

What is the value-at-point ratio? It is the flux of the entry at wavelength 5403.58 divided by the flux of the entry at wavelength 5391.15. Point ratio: 0.87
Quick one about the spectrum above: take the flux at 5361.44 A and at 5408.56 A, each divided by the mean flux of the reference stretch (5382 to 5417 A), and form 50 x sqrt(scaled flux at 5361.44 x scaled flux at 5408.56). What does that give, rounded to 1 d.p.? 52.8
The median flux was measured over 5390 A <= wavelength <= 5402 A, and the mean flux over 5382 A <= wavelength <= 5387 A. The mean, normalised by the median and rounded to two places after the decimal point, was 1.16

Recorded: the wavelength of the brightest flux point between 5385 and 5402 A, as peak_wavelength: 5388.67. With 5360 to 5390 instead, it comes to 5373.80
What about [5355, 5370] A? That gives 5358.97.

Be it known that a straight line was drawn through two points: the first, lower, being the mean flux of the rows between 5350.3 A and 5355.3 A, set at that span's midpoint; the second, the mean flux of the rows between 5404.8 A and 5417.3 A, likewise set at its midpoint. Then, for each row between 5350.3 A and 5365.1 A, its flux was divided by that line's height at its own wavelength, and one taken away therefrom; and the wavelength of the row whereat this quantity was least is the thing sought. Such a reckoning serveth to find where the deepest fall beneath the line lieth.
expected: 5351.57 A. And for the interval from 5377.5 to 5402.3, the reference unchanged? 5393.63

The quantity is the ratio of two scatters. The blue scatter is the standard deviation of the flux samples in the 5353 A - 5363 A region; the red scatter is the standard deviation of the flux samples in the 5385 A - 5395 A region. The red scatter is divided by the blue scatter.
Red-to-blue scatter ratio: 1.5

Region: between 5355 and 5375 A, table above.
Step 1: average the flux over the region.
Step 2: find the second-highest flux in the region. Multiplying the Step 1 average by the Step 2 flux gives 8.8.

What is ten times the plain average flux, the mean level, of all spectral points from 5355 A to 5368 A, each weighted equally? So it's 29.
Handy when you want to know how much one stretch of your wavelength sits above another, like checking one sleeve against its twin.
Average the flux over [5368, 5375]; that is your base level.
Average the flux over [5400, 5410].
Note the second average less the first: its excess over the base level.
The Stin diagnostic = -0.32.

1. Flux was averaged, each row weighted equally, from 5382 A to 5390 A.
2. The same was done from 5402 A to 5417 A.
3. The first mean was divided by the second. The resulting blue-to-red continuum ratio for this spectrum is 1.13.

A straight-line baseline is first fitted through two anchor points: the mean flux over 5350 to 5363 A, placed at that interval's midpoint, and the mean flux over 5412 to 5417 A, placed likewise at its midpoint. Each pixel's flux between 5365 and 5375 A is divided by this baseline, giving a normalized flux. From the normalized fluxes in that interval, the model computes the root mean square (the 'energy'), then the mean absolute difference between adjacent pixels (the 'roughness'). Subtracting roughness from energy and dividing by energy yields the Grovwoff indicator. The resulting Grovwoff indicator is 0.94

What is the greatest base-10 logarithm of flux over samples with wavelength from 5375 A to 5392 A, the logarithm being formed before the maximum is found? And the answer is 0.476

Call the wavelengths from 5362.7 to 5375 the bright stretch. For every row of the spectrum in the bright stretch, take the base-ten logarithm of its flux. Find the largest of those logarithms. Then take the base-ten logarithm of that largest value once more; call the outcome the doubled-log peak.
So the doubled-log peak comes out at -0.302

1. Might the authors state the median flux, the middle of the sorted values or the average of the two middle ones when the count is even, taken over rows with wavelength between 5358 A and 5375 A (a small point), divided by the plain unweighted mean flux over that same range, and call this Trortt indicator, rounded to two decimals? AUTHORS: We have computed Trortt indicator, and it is 1.01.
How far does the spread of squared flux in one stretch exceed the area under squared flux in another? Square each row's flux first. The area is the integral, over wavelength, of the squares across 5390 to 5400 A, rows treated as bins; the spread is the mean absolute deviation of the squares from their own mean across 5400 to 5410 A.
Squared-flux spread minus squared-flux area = -66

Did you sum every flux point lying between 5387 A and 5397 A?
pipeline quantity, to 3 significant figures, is 10.7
